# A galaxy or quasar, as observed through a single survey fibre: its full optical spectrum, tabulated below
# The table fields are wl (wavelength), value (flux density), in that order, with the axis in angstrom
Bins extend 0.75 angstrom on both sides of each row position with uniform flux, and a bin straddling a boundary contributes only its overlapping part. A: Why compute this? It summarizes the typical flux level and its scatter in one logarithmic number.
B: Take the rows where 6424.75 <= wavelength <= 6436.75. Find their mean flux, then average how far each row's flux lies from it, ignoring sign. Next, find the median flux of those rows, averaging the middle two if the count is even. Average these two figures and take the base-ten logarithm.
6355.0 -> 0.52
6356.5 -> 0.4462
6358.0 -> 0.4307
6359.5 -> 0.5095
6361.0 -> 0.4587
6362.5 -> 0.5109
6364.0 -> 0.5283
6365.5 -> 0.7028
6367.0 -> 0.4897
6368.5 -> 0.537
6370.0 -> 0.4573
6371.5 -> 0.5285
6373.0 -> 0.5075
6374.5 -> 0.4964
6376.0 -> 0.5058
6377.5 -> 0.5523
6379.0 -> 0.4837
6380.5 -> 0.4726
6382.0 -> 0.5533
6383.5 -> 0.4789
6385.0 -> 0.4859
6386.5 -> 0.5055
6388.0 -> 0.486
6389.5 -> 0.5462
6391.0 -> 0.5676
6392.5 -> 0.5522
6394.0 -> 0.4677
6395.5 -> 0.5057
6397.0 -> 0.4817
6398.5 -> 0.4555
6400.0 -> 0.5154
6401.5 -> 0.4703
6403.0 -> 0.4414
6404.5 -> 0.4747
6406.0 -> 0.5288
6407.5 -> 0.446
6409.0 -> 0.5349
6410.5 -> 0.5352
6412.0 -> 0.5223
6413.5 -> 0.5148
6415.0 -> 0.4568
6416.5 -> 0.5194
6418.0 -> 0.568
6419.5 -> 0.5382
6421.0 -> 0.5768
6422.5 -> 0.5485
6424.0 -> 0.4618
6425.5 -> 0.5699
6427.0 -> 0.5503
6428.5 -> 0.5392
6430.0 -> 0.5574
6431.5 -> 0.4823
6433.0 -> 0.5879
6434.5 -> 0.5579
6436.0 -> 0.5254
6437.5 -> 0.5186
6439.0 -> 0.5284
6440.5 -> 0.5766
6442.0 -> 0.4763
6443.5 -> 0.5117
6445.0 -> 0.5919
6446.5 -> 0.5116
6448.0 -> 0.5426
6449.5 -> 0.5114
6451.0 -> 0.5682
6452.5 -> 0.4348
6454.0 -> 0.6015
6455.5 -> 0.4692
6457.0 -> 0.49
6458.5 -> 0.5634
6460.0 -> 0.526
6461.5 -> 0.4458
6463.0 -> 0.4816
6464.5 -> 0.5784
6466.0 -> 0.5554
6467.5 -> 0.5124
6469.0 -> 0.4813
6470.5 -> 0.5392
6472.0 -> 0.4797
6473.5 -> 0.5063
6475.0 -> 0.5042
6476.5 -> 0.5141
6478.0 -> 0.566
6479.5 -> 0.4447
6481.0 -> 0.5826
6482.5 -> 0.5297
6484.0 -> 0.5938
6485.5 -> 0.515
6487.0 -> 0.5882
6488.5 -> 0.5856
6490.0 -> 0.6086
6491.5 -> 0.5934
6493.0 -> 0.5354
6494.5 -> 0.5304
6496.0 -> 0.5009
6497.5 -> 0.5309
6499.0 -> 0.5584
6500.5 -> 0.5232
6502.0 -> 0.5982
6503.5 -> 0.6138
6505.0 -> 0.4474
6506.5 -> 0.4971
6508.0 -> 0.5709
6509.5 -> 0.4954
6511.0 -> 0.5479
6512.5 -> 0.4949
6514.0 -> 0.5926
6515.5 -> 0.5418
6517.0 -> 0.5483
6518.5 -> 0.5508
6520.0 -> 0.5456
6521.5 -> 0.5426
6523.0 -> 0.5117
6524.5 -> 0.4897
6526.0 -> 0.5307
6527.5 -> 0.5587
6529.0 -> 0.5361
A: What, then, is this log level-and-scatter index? -0.540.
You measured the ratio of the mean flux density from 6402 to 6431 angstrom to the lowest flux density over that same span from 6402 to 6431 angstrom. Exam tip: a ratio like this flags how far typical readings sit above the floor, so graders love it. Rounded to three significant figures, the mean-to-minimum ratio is 1.18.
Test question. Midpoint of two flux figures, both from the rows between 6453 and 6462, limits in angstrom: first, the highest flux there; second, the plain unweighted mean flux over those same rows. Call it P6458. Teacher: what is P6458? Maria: 0.559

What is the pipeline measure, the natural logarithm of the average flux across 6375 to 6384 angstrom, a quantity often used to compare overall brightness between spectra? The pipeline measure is -0.68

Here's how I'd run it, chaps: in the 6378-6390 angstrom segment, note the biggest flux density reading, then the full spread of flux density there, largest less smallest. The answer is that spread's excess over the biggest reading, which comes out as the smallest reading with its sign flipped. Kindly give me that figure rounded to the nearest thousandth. -0.473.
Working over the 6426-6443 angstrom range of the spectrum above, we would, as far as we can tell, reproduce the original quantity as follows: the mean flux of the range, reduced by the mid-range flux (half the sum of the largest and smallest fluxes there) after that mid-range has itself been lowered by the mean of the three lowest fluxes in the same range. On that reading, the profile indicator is 0.497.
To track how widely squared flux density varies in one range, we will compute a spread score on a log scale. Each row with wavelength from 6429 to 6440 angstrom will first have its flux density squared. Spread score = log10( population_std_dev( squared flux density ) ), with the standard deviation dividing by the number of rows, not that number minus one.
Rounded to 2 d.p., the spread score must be -1.47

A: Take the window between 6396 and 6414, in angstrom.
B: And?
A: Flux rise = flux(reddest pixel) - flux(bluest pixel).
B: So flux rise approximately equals 0.033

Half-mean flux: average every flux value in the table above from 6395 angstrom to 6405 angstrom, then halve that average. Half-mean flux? 0.239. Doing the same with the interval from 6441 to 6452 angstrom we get 0.265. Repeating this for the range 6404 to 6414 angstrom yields 0.254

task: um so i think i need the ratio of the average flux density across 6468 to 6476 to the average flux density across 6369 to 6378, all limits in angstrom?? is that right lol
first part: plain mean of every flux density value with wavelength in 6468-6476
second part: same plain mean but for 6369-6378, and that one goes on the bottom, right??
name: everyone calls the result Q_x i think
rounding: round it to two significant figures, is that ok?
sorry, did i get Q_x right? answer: 0.99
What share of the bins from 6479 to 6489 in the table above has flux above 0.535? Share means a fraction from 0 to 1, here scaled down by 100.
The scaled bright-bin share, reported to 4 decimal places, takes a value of 0.0057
